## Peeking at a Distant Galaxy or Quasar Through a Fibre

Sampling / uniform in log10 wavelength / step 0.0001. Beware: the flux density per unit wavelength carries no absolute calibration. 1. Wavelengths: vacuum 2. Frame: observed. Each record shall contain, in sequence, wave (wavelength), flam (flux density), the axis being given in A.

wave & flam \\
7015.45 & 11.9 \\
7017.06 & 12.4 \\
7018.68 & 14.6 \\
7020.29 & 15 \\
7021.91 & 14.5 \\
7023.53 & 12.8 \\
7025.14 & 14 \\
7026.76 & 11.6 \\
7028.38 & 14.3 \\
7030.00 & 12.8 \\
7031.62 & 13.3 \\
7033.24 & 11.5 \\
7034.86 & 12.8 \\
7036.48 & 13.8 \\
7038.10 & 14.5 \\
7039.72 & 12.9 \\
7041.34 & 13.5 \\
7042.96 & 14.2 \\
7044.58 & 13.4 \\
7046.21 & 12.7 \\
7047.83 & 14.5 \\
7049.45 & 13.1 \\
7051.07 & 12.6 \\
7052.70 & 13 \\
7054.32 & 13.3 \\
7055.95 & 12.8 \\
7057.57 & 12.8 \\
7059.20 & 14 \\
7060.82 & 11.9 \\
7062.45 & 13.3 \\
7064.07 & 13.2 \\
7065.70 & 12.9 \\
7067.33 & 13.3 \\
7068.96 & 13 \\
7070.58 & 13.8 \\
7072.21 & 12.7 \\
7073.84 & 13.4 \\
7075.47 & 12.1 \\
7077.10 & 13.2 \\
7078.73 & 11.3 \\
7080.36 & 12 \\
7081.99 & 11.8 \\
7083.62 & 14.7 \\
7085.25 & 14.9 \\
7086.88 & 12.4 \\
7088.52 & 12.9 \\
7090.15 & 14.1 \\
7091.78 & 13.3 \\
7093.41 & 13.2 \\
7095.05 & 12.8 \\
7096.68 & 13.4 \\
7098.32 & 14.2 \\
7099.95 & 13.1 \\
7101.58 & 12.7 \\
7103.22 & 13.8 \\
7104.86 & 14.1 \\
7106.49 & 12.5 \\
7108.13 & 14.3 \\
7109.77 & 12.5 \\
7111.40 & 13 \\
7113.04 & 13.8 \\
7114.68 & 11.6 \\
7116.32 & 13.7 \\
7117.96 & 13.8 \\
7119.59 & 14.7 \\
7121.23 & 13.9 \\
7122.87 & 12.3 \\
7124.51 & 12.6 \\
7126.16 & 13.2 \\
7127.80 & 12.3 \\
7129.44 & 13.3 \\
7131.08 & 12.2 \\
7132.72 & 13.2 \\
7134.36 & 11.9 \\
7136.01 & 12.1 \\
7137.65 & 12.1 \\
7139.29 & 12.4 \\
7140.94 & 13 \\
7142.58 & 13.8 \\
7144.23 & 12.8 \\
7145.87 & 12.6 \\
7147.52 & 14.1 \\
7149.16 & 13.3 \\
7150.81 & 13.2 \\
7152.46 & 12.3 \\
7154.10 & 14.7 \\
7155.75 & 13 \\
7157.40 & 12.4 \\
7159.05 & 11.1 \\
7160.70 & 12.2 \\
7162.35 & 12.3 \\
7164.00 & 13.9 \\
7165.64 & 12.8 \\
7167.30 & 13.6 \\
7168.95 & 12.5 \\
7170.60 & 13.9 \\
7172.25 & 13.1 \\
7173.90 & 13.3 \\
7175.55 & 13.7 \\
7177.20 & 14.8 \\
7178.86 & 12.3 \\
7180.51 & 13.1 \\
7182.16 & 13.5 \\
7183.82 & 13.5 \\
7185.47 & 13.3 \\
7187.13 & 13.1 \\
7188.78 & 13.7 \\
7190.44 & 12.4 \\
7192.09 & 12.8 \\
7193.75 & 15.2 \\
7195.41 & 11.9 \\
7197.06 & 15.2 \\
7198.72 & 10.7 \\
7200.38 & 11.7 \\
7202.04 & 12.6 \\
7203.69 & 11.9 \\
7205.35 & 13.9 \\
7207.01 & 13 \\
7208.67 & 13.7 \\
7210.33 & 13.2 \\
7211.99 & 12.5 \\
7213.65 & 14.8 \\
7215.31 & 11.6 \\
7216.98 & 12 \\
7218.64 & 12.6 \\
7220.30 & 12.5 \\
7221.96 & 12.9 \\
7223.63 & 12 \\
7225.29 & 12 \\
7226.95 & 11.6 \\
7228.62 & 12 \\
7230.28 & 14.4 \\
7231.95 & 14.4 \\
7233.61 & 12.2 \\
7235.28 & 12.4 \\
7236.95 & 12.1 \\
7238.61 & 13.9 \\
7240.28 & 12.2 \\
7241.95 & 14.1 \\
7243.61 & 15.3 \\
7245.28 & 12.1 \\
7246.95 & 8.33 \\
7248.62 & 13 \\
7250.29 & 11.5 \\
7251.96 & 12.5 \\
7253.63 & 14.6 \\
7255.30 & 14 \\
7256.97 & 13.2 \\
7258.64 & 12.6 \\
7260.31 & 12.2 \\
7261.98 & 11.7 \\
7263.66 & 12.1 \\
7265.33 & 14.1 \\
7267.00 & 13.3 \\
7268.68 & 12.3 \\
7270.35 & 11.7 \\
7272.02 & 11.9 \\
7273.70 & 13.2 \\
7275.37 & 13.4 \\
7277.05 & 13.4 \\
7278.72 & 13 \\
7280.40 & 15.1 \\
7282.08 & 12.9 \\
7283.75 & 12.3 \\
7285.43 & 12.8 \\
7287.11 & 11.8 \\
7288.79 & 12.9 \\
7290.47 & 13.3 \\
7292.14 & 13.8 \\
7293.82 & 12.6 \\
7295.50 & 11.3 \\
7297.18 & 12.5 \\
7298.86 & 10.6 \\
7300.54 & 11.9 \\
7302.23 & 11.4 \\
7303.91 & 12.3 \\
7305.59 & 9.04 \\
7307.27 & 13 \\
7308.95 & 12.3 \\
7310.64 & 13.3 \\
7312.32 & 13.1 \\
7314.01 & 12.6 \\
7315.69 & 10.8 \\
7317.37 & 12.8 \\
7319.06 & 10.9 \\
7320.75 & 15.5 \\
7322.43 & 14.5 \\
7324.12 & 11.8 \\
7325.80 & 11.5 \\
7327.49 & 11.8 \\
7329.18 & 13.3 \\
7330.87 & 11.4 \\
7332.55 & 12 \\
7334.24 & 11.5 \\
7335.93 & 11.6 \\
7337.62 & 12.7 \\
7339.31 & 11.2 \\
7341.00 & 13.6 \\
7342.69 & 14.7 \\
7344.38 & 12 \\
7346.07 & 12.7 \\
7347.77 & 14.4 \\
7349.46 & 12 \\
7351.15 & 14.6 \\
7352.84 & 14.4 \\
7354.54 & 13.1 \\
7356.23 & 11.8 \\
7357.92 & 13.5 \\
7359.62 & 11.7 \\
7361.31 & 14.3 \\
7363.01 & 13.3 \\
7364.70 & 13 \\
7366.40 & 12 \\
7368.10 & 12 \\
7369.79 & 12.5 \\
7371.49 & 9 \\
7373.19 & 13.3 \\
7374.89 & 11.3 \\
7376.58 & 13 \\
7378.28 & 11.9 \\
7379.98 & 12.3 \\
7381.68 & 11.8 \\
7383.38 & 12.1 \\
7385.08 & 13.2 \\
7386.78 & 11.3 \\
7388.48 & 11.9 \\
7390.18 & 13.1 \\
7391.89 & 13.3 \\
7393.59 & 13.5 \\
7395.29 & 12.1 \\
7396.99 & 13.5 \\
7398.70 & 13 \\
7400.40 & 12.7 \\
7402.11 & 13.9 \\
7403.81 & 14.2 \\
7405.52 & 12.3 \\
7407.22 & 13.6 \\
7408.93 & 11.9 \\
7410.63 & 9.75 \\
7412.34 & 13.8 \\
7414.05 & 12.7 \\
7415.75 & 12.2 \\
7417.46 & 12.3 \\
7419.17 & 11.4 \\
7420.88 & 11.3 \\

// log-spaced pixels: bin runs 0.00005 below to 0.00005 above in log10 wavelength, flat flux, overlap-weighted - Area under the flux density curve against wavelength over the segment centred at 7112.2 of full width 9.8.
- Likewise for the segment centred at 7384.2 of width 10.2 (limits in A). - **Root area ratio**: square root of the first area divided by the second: 1.02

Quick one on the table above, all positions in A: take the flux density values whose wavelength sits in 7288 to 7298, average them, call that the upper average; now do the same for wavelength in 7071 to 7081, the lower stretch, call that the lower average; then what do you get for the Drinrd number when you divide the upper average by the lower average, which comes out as 1.02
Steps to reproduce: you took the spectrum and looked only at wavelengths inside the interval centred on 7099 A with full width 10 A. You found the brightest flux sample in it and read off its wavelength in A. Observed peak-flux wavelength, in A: 7098.32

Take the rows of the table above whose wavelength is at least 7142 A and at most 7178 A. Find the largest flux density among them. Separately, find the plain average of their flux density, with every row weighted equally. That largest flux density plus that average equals 27.95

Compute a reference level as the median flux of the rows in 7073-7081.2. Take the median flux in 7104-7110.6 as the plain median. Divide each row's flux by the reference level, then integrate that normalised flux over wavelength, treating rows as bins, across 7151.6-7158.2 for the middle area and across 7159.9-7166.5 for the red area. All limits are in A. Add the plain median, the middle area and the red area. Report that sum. 27.4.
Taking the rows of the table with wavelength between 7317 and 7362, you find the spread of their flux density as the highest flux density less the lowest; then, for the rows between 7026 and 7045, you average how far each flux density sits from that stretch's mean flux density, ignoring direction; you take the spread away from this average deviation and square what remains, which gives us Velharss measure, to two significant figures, 15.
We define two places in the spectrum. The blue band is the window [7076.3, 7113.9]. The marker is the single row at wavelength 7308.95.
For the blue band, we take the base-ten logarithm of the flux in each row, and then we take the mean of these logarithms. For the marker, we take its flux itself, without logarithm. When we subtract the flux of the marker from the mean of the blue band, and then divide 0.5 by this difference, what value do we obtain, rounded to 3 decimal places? -0.045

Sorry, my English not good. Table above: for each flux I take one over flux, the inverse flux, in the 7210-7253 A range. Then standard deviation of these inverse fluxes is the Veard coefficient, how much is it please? 0.010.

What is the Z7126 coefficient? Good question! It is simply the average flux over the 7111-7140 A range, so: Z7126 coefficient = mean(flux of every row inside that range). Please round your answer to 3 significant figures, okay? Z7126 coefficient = 12.9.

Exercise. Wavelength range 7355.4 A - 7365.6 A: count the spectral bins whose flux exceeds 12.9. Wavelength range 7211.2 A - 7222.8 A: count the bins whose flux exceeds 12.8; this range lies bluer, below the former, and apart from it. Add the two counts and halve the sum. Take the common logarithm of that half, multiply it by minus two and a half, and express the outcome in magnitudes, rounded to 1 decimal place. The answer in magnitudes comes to -1.2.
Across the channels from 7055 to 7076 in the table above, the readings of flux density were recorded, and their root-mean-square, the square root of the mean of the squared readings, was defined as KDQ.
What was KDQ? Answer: 13.0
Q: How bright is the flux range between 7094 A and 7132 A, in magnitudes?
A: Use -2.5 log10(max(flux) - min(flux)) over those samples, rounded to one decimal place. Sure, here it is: -1.2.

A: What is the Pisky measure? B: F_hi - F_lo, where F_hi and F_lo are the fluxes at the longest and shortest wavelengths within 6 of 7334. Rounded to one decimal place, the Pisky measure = -2.1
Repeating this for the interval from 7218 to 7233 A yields 1.8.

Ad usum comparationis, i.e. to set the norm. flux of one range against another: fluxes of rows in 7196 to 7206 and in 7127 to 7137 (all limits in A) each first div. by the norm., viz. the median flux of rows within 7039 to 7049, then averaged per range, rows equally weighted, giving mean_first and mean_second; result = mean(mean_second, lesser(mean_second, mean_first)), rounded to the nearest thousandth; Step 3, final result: 0.929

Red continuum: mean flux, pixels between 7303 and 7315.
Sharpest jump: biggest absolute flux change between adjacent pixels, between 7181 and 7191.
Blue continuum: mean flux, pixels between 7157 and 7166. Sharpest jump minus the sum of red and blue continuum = -23.4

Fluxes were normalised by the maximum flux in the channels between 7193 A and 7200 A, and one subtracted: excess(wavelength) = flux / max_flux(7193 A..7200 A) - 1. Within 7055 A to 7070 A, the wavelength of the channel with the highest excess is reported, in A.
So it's 7059.20 A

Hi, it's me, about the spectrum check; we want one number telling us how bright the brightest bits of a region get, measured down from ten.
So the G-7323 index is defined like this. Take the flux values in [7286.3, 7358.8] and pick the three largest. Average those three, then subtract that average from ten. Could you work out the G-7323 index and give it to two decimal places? -4.93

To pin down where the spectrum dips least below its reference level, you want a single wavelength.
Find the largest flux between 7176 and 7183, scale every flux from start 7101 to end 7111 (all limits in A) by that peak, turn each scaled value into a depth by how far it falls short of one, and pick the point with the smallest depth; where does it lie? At 7108.13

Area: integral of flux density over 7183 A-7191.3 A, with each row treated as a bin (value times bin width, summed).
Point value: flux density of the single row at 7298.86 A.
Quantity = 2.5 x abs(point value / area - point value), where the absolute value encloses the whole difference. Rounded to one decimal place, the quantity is 26.3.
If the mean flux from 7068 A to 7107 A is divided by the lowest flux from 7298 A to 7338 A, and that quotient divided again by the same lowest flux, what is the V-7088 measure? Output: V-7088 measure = 0.16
